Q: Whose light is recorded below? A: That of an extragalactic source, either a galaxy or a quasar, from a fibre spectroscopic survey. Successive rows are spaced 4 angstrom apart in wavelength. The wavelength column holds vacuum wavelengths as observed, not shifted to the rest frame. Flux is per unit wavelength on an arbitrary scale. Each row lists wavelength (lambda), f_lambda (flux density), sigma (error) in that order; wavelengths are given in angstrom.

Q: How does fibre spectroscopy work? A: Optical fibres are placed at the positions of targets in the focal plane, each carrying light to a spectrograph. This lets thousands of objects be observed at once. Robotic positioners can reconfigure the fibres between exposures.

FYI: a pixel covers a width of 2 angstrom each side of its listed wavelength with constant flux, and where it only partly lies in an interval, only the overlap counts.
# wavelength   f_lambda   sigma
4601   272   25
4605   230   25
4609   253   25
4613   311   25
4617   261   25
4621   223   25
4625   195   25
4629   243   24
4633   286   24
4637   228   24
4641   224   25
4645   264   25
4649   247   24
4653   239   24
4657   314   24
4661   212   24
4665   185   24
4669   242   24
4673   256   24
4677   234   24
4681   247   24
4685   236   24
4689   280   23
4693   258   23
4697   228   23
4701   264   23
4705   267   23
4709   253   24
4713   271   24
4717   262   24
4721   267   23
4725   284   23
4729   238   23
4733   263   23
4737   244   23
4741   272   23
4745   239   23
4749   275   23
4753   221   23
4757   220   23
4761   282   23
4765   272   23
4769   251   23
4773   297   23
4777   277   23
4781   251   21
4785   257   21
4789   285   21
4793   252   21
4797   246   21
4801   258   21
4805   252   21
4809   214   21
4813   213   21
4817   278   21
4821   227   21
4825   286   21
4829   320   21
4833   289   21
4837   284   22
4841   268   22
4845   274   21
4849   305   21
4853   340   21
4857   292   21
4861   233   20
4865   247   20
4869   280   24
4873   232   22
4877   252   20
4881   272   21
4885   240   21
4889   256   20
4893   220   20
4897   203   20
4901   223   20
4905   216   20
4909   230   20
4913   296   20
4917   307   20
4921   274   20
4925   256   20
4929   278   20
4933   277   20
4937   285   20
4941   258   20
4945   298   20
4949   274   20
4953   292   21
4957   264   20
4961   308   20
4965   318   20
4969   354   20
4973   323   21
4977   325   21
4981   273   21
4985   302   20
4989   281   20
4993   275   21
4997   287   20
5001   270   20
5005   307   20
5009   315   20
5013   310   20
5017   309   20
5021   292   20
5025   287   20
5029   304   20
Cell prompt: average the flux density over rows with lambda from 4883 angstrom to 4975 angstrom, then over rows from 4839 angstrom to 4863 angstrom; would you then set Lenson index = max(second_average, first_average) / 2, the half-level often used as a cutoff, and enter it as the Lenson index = 143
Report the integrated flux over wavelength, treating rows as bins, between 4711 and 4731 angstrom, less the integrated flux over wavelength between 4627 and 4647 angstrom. 308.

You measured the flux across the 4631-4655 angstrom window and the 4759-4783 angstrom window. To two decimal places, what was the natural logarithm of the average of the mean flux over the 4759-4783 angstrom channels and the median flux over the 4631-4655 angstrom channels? 5.55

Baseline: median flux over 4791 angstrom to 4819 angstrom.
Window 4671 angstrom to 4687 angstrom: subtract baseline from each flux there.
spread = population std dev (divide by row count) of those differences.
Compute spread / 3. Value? 3.0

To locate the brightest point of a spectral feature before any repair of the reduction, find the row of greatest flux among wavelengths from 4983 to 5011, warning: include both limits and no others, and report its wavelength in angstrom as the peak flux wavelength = 5009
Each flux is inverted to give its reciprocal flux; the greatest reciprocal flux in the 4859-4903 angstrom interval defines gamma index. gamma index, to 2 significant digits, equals 0.0049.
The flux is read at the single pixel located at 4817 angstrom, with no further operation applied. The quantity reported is 278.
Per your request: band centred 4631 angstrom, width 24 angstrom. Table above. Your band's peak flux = 286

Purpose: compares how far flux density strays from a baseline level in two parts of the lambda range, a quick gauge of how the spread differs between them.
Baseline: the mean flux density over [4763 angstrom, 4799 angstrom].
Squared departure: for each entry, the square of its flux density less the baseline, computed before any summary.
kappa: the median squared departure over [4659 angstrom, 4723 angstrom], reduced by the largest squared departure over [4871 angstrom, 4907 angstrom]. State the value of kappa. -3702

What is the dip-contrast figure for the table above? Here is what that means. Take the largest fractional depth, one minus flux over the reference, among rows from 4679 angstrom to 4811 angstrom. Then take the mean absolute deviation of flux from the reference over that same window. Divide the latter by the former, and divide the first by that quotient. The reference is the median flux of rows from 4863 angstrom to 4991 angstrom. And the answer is 0.0023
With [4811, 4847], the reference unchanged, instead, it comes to 0.0022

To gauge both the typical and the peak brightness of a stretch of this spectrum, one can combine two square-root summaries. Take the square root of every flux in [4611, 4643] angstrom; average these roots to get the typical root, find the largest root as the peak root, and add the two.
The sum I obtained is 33.3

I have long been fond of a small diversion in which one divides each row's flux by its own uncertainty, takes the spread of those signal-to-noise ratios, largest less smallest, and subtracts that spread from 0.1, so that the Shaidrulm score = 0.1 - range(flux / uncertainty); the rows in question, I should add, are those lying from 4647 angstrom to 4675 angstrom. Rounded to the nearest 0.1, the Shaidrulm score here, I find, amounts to -5.3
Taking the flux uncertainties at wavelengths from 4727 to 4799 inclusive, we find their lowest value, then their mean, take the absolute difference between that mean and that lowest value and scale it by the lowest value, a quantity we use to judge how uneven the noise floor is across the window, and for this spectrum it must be 0.069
